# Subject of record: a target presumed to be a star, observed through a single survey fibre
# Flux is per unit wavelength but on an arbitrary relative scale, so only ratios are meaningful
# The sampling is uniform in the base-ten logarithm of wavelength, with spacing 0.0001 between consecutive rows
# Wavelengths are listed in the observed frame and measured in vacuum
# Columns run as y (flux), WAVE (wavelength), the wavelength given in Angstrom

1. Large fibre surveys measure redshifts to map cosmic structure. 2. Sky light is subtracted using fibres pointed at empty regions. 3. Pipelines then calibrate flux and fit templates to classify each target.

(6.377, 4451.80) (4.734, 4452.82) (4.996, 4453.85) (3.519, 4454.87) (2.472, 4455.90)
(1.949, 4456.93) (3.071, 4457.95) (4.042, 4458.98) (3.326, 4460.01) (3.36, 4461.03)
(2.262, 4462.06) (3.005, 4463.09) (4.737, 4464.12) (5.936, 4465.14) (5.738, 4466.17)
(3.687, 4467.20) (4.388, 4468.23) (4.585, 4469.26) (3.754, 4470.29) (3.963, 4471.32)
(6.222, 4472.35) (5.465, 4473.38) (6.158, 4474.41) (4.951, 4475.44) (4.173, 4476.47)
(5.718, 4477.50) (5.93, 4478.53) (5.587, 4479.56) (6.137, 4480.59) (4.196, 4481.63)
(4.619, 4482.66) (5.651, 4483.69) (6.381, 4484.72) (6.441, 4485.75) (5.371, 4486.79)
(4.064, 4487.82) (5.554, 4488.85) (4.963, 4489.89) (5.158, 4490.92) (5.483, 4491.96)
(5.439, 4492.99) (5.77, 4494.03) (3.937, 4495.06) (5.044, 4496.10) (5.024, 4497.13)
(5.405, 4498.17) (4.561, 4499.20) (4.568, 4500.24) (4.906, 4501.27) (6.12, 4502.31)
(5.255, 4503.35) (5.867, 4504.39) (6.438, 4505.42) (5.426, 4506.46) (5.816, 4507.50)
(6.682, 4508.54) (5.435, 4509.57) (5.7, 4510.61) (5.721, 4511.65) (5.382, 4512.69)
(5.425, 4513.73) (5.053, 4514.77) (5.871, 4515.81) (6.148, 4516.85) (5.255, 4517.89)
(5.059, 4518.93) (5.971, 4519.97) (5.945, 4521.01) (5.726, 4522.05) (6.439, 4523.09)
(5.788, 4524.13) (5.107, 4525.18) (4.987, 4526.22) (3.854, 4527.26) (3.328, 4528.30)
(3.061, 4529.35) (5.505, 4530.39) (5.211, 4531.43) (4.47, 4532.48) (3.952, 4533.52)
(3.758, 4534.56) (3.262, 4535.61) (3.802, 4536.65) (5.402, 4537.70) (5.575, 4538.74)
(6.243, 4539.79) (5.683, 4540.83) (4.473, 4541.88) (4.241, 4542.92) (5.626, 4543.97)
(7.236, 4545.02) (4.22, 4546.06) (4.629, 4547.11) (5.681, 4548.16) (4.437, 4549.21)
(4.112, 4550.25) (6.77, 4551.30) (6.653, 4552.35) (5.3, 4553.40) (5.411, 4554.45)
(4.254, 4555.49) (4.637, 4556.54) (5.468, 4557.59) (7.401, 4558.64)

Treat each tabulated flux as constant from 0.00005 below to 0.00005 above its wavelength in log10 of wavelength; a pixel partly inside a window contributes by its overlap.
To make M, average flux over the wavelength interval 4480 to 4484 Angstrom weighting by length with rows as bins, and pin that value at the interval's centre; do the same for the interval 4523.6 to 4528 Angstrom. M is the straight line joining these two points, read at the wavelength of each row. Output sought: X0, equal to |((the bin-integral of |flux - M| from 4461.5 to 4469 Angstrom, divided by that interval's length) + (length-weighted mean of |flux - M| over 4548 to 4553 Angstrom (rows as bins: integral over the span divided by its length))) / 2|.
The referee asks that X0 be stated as 1.24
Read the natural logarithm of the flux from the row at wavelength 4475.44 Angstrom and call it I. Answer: 1.60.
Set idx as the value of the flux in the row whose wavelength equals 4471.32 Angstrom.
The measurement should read 3.963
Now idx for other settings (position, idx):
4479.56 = 5.587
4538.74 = 5.575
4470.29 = 3.754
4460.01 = 3.326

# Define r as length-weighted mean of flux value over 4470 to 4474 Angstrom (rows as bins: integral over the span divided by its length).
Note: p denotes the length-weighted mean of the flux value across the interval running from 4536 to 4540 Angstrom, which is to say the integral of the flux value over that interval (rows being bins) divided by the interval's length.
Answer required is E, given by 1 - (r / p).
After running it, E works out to 0.03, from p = 5.1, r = 4.95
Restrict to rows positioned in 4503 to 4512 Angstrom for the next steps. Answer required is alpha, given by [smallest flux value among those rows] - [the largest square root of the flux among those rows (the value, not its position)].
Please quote 2.7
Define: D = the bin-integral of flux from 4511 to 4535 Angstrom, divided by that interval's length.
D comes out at 5.1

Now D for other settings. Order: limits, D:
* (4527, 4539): 4.2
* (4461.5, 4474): 4.5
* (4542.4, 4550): 5.1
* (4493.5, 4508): 5.3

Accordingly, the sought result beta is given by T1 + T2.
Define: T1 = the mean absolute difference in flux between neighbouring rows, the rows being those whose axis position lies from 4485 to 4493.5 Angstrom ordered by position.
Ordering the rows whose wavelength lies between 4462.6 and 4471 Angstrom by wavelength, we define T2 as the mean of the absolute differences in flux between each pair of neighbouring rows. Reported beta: 1.7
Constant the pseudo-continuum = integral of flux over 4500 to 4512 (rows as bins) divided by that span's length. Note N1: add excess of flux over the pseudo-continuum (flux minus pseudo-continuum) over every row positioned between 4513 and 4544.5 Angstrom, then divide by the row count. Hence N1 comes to -0.68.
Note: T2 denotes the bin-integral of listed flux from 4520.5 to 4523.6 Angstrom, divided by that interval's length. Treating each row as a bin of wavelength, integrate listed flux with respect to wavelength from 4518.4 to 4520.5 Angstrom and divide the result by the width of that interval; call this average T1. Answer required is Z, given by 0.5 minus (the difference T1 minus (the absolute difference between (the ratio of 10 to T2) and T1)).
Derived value -1.16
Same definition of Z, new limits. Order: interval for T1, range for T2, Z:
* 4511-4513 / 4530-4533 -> -1.48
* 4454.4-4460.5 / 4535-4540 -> -1.61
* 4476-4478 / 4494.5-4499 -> -1.56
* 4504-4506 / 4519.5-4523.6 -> -1.16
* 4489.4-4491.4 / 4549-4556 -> -1.38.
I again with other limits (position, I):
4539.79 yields 1.83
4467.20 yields 1.30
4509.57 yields 1.69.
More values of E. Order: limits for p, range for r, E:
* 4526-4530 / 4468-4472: -0.12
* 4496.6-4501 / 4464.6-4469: 0.00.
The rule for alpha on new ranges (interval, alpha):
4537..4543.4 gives 1.7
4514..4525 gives 2.5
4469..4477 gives 1.3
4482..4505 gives 1.4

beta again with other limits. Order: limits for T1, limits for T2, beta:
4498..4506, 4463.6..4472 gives 1.4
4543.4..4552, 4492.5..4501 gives 2.1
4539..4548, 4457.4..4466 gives 2.1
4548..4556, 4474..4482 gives 1.9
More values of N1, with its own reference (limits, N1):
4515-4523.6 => 0.11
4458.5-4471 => -1.62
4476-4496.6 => -0.41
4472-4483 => -0.31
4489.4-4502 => -0.67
